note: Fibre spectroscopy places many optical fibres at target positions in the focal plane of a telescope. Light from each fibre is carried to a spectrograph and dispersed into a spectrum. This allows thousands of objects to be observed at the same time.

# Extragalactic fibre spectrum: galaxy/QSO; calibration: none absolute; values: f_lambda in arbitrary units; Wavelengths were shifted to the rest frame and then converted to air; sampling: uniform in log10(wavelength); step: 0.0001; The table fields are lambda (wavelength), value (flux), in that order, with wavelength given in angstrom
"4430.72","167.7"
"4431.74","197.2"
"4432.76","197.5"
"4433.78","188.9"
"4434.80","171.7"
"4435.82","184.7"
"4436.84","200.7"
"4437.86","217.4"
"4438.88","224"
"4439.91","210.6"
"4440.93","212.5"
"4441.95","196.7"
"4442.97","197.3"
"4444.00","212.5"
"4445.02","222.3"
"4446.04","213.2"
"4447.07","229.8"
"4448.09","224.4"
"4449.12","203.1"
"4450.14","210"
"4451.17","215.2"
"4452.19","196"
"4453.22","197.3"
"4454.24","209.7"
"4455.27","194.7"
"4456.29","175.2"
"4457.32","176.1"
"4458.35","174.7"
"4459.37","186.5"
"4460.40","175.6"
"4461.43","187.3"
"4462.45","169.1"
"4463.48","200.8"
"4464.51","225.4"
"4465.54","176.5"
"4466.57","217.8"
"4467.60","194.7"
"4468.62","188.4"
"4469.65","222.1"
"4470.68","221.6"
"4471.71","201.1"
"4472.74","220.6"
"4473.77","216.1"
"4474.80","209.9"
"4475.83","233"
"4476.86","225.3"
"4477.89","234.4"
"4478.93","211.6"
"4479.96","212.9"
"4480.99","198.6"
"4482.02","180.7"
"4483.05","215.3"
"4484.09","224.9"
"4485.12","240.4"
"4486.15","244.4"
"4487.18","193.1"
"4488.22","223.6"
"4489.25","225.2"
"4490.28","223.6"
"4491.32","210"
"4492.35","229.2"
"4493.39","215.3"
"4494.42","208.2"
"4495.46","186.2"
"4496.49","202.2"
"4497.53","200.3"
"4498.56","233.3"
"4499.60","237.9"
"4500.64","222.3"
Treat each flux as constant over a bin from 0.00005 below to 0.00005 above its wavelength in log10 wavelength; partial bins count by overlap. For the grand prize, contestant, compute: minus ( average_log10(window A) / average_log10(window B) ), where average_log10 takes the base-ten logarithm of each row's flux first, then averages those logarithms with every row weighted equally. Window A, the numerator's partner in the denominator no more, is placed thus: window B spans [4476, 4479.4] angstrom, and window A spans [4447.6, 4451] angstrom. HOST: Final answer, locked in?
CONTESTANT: -0.990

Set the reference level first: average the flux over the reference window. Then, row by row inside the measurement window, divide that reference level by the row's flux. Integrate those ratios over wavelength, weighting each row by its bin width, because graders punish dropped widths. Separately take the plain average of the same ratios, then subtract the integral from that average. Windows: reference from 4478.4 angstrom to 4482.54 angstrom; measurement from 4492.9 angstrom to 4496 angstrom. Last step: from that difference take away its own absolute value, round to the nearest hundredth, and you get -4.18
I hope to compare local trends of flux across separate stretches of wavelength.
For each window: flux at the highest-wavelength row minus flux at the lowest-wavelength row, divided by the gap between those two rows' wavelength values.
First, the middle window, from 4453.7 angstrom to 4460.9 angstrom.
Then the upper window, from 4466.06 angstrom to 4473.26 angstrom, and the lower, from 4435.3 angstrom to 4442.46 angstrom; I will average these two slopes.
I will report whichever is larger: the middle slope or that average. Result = 1.2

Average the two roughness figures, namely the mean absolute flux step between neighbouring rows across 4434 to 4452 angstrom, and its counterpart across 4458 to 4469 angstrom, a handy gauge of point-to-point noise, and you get 16.8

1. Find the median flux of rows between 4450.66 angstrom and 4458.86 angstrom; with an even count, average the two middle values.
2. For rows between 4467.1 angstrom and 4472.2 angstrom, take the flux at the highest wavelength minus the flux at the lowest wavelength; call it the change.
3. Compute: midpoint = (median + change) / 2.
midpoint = 101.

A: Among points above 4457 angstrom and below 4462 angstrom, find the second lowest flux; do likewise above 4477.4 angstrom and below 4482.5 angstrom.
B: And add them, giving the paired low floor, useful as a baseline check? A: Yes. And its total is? 374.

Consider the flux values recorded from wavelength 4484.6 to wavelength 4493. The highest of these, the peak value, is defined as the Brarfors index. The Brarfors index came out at 244.4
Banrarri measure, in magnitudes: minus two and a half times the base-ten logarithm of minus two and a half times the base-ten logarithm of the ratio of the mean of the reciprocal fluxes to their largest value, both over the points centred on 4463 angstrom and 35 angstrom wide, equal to 1.77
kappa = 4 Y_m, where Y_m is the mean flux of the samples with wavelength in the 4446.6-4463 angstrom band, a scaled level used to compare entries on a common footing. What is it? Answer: 781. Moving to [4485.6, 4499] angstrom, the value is 860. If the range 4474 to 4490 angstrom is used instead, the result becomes 873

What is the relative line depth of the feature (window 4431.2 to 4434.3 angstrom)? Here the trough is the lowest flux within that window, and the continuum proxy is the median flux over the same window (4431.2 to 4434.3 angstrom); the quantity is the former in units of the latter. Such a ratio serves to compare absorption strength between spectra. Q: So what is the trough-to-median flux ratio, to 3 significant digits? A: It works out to 0.958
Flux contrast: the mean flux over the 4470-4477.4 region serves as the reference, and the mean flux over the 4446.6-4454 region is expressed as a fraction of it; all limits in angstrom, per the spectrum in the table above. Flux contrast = 0.97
